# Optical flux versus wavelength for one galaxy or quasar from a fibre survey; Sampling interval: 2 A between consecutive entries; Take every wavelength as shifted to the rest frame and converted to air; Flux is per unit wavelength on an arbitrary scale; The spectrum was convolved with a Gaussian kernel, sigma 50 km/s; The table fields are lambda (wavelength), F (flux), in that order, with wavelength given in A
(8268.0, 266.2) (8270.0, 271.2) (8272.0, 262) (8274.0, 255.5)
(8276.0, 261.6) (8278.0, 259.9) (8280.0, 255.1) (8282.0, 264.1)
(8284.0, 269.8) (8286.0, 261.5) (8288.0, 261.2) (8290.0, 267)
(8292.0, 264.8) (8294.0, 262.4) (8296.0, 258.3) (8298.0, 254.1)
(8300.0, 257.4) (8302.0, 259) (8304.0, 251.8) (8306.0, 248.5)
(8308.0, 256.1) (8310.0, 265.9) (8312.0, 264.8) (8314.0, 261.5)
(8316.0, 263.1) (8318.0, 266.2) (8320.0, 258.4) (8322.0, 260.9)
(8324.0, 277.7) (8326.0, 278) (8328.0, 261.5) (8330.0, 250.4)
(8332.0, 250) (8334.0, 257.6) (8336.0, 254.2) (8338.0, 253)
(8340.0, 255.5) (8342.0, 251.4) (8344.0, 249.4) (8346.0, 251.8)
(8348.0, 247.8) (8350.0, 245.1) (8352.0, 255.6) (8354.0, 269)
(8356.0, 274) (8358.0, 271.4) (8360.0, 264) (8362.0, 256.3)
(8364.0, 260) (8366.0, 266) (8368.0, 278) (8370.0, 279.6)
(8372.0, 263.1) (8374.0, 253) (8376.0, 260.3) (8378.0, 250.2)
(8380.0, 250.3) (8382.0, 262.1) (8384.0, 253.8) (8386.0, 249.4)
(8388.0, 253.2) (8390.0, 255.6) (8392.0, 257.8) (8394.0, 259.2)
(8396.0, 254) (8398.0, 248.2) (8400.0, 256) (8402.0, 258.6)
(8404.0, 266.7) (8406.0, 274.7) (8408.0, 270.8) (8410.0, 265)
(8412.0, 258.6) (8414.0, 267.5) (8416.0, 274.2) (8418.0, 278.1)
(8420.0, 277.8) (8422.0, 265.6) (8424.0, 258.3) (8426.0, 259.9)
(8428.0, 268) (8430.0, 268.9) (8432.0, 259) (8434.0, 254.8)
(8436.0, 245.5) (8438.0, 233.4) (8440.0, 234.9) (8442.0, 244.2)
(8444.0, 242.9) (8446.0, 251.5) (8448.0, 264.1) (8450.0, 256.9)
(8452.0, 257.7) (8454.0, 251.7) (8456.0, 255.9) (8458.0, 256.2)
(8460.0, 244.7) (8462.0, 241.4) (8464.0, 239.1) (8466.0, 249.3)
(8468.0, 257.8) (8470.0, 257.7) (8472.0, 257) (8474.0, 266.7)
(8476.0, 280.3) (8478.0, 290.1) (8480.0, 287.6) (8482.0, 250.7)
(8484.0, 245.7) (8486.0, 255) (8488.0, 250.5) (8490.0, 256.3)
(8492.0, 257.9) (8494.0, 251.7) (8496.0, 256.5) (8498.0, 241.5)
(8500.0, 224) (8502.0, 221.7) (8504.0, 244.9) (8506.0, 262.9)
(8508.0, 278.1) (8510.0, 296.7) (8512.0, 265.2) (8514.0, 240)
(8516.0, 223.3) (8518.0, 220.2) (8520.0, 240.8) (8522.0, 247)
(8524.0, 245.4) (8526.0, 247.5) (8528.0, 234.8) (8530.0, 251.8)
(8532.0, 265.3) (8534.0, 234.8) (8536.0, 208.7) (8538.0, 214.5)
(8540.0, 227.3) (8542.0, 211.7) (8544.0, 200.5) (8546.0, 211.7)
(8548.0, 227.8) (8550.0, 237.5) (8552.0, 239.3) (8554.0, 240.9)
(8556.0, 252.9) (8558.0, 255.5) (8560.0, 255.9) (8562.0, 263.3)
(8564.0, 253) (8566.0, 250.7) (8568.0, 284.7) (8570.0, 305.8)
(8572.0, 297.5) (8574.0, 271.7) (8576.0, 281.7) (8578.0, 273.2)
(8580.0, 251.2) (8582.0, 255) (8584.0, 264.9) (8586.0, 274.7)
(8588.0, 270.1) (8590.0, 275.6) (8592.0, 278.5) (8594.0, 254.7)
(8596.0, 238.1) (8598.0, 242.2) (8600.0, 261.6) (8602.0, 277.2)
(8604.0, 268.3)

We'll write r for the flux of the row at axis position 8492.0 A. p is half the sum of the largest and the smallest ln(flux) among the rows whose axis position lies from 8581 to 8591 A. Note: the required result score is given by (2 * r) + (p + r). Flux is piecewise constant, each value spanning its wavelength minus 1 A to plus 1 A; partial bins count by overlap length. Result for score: 779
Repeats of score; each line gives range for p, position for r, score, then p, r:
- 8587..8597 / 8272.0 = 792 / 5.55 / 262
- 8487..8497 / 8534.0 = 710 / 5.54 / 234.8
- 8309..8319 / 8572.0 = 898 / 5.58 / 297.5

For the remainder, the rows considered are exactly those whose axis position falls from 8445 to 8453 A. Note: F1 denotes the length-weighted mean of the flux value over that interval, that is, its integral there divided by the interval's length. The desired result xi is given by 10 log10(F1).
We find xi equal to 24.1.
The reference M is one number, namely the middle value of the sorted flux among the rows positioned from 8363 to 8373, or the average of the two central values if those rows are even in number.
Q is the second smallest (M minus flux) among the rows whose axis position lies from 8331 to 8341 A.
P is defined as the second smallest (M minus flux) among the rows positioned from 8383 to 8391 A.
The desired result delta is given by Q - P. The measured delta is -2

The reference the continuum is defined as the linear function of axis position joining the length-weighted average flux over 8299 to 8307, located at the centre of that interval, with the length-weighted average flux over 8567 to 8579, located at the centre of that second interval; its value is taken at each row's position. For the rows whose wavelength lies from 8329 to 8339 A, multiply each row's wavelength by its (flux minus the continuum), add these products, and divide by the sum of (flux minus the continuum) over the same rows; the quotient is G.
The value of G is 8333.4 A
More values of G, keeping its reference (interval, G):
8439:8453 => 8444.5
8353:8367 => 8356.6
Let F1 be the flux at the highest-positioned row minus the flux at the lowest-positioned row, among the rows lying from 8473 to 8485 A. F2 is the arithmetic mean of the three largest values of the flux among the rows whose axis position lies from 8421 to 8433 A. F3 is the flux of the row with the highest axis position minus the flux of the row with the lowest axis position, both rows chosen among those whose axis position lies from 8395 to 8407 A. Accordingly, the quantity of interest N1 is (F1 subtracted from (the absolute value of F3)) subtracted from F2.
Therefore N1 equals 226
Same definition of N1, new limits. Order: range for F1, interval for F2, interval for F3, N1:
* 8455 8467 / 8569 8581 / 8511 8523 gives 270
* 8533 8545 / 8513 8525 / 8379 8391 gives 205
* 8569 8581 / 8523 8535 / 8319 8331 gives 192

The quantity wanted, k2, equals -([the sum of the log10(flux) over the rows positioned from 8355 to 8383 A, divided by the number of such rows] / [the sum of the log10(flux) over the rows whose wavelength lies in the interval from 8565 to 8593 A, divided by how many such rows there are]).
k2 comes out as -0.99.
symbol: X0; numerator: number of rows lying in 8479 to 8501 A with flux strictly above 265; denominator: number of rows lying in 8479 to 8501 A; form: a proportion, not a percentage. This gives 0.09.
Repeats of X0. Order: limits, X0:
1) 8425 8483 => 0.21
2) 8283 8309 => 0.15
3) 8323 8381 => 0.28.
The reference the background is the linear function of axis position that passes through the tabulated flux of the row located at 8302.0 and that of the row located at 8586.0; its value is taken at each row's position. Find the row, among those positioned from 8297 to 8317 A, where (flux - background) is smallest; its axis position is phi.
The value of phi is 8306.0 A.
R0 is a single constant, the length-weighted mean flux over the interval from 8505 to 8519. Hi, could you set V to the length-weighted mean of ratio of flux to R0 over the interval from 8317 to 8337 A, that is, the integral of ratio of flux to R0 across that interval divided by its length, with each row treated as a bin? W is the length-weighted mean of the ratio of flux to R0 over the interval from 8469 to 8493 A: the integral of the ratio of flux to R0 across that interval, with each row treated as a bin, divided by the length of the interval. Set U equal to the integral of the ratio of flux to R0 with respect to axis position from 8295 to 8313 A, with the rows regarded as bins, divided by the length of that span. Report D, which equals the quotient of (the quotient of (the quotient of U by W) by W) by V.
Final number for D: 0.93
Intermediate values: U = 1.01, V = 1.02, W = 1.03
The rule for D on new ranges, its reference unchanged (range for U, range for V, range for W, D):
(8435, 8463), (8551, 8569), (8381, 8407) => 0.96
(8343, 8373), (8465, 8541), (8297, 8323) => 1.02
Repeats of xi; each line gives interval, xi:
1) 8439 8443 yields 23.8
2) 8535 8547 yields 23.3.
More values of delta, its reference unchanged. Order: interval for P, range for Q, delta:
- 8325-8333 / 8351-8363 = -10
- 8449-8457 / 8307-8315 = -8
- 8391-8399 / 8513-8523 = 17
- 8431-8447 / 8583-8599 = -21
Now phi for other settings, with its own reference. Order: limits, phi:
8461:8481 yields 8464.0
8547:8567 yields 8548.0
